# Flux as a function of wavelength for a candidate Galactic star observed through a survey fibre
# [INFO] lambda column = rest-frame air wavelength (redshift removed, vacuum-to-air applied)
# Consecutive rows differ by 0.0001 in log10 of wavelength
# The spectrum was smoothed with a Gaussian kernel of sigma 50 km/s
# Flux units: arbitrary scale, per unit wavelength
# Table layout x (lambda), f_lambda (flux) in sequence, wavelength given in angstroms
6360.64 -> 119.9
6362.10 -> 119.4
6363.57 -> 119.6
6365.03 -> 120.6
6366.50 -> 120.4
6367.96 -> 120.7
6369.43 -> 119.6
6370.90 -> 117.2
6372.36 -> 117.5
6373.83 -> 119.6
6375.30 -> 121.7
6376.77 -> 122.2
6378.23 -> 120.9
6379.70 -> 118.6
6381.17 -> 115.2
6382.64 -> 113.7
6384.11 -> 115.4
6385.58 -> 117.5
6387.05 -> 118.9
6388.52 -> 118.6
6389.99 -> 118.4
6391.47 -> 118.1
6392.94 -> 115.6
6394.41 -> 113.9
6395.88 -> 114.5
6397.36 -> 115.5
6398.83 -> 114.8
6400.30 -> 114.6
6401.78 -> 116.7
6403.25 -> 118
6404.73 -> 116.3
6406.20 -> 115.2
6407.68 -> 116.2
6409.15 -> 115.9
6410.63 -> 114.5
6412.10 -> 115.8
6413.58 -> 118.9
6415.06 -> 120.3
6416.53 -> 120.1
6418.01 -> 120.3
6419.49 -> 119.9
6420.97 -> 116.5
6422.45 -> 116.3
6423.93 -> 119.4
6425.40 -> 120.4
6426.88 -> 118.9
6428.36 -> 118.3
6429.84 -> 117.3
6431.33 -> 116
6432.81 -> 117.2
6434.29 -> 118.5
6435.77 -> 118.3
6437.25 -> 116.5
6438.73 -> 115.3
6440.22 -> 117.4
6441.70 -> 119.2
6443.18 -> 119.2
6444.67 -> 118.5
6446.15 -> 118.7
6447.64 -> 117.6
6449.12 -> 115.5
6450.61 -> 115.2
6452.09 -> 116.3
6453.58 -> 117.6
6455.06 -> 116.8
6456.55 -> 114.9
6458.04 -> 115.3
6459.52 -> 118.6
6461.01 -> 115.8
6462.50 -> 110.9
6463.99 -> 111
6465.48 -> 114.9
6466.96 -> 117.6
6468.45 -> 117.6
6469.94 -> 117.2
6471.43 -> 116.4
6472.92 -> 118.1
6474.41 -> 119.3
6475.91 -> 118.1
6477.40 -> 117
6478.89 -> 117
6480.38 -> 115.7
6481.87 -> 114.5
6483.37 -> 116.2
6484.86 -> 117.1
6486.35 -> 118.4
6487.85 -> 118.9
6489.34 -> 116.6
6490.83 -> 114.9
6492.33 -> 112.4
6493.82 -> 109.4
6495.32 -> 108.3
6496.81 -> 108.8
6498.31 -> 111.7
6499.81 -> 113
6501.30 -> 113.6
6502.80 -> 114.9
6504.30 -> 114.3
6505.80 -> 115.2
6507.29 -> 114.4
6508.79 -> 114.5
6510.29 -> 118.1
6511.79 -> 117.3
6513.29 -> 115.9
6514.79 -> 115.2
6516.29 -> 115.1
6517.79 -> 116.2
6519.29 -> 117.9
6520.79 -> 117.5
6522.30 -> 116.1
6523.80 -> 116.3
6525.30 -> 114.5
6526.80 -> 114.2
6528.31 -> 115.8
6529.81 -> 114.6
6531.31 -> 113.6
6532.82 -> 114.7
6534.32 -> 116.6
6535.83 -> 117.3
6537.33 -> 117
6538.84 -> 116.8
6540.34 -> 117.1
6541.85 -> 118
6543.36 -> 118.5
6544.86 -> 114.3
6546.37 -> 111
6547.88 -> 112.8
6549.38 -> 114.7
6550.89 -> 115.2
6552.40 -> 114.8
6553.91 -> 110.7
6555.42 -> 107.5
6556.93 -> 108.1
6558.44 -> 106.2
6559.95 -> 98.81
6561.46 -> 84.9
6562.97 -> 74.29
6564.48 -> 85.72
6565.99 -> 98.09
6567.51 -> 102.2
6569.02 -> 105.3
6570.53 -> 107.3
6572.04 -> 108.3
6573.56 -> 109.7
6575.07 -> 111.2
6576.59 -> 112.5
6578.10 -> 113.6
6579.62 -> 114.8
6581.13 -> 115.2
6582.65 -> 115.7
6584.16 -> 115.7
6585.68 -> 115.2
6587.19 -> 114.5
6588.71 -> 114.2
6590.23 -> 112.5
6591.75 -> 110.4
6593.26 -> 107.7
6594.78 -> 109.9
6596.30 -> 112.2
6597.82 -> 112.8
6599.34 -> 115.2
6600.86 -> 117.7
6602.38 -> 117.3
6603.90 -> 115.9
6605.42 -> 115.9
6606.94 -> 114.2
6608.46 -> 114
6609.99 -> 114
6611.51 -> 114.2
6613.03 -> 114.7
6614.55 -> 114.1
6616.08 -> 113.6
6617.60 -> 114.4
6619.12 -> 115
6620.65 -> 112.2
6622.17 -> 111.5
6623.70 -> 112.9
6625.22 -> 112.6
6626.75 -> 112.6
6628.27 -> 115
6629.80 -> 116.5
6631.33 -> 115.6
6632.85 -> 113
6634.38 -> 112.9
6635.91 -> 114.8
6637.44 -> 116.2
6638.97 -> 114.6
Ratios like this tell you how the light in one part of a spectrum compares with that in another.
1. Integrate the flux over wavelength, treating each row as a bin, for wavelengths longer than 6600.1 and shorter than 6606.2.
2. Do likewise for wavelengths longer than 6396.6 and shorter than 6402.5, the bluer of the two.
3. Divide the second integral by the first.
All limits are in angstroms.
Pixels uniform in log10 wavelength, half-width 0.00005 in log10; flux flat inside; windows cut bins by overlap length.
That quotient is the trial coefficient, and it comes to 0.96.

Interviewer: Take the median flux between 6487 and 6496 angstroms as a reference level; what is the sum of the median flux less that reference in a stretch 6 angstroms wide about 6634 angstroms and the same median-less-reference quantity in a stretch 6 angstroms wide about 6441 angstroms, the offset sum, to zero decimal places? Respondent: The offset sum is 5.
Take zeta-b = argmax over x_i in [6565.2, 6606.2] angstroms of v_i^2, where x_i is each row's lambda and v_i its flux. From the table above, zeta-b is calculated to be 6600.86 angstroms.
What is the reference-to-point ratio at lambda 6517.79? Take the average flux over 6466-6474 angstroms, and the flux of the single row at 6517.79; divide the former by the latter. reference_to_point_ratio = 1.01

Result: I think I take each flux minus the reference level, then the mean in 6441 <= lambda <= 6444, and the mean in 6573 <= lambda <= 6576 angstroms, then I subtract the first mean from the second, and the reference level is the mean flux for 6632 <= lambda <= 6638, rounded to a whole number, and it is -9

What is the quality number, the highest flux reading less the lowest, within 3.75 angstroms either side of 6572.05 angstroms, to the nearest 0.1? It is 5.9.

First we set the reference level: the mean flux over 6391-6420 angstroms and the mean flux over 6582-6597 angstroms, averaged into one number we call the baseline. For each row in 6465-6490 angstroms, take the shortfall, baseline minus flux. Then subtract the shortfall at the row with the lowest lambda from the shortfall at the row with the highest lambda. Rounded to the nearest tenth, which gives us -1.7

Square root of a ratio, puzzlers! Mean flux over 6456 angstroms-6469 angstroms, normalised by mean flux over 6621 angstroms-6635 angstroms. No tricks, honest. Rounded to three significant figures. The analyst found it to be 1.01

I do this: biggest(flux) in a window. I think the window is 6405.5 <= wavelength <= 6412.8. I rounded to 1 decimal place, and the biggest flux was 116.2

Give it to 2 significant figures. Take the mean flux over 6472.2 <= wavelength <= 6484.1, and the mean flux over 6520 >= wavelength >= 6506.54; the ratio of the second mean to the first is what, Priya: 0.99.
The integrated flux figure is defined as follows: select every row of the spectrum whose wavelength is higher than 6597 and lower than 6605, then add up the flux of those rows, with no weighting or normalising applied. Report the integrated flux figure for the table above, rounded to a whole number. 579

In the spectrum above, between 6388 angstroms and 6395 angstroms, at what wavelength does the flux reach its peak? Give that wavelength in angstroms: 6388.52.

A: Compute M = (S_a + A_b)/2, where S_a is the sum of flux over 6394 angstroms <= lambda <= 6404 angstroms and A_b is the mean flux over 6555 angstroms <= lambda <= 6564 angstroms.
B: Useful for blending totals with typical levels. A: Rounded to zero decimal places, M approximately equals 452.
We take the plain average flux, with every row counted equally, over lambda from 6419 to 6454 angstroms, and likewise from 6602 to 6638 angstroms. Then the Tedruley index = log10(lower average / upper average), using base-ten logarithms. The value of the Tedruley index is 0.013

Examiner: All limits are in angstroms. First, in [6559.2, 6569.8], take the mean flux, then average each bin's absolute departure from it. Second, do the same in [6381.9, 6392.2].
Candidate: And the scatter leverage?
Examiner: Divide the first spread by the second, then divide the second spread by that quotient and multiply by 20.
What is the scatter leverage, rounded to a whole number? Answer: 5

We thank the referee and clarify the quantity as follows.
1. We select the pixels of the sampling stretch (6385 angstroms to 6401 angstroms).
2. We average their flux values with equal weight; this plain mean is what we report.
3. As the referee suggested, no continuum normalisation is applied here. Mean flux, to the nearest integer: 116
